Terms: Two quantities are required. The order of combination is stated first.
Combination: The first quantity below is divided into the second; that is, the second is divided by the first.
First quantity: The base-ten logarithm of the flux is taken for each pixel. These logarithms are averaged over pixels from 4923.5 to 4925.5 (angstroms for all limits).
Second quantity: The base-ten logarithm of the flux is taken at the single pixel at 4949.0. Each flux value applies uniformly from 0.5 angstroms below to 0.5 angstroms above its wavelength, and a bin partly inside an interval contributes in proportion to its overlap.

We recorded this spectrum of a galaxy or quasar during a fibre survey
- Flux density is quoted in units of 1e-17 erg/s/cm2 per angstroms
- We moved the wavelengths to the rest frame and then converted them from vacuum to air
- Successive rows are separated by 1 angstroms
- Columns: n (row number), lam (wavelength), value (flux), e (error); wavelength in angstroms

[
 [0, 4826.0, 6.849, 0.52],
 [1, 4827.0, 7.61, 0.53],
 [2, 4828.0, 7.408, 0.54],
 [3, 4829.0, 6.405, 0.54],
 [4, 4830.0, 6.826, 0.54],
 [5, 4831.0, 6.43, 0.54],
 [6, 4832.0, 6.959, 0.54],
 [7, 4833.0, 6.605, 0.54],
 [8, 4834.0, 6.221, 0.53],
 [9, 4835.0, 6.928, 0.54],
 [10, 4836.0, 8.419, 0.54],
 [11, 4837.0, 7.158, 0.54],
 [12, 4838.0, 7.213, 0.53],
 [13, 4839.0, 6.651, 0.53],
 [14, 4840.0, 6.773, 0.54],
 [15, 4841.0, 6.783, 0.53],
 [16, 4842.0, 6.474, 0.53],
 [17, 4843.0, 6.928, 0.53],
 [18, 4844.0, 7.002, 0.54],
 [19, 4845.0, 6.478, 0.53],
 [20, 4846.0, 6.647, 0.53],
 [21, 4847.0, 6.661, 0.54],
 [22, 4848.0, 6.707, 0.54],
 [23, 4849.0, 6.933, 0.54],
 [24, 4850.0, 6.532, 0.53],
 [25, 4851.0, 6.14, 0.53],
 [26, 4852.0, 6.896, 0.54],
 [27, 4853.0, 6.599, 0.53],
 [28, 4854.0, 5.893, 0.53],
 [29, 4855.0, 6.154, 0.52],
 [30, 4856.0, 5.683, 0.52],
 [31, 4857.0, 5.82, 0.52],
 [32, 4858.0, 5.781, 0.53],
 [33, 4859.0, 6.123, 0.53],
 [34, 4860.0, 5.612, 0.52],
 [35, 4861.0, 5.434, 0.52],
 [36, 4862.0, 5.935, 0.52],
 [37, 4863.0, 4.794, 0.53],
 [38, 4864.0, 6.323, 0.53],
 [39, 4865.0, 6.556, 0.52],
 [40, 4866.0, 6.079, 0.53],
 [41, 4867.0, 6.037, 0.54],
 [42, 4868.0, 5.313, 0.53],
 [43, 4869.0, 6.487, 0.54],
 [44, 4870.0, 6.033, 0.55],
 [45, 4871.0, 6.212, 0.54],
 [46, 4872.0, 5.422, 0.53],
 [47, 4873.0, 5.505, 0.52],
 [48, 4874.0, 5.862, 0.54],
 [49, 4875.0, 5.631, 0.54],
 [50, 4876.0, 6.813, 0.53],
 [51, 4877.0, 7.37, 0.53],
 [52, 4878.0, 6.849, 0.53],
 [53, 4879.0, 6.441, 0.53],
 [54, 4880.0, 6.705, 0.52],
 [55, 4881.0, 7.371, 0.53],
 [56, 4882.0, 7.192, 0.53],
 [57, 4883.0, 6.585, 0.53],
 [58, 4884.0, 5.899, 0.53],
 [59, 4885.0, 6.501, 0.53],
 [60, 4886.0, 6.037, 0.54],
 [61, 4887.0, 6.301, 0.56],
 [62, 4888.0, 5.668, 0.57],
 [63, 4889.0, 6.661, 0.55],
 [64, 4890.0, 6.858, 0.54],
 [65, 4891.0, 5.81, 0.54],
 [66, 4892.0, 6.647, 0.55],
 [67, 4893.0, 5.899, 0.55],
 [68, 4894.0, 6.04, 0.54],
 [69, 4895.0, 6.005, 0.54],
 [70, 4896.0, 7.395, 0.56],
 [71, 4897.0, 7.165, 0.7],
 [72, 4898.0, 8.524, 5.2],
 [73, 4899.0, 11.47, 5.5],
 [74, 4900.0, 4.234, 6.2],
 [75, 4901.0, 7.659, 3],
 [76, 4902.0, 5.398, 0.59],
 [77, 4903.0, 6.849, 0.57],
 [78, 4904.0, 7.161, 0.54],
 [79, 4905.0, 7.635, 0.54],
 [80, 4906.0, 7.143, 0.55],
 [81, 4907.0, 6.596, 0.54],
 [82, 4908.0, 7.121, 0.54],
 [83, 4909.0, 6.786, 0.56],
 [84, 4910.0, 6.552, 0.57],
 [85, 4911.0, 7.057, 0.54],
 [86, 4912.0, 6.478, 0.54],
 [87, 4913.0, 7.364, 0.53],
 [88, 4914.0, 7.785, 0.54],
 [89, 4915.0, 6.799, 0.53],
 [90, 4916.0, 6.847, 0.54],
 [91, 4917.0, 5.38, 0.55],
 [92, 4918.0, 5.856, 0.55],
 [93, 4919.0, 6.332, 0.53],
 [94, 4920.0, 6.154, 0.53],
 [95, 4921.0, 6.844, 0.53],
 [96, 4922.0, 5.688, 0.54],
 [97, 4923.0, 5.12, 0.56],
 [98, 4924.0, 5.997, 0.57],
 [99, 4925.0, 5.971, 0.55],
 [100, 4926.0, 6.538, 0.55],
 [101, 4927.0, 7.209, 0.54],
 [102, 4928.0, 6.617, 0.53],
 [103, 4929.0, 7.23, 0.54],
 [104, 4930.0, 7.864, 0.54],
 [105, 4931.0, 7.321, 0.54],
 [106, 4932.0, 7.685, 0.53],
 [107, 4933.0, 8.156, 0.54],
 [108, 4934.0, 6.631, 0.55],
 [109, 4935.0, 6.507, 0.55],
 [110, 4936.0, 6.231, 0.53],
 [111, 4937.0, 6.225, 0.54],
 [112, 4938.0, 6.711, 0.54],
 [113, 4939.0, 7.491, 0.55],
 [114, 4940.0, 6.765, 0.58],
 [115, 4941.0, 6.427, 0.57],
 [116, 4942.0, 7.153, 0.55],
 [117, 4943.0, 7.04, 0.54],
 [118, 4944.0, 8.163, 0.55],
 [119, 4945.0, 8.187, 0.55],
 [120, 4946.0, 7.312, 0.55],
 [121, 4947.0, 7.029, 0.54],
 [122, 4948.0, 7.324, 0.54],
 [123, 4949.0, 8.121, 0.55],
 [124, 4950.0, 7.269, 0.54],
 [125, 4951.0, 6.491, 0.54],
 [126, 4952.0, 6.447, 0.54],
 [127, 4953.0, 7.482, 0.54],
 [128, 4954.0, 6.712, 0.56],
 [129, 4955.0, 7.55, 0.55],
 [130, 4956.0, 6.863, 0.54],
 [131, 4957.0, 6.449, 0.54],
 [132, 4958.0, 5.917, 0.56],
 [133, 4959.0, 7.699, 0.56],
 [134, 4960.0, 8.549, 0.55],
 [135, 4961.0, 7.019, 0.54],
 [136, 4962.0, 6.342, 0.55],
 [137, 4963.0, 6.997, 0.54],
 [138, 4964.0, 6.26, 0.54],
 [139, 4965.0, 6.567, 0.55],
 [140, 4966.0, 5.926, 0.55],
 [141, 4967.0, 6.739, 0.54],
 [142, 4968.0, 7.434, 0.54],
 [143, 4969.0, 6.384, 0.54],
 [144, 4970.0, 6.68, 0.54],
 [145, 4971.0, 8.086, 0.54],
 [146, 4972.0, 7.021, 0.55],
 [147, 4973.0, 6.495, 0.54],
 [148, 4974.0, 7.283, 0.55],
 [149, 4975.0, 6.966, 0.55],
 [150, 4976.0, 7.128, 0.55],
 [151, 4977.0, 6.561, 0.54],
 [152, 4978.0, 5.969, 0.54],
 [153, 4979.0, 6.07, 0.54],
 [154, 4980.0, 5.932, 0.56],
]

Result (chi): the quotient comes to 1.17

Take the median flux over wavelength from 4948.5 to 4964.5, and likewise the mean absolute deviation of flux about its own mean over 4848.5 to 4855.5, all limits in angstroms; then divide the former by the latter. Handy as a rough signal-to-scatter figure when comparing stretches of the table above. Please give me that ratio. 21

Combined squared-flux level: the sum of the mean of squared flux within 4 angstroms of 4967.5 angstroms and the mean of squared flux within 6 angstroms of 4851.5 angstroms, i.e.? 87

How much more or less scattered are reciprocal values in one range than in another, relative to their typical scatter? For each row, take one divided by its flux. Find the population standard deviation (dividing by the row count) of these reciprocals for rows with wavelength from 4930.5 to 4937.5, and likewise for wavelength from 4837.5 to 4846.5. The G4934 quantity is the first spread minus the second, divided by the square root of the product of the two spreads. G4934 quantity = 1.1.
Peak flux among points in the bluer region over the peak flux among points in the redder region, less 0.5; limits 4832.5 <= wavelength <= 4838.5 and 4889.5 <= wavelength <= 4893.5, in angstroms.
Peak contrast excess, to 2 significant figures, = 0.73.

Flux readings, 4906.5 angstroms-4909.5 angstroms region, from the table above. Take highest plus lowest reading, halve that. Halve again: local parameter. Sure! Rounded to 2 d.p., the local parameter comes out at 3.43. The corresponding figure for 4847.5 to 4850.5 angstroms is 3.37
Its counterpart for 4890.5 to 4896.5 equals 3.30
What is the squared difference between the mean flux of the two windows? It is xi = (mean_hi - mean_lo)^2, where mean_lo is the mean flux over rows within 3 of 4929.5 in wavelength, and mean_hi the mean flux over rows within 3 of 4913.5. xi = 0.1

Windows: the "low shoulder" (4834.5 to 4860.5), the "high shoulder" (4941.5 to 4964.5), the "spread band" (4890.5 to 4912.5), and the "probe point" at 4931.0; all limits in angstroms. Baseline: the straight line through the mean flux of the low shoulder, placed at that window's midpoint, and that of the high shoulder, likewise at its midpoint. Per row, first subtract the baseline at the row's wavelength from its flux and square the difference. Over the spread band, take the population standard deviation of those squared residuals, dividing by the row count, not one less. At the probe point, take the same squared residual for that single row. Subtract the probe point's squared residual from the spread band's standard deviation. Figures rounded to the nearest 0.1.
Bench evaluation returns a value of 4.4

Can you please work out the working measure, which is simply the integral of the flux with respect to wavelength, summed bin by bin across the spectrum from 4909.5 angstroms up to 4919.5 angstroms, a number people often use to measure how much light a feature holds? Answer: 66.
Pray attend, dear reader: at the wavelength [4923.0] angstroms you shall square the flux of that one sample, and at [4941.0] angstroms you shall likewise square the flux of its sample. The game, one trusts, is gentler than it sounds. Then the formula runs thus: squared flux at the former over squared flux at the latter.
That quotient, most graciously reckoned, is 0.63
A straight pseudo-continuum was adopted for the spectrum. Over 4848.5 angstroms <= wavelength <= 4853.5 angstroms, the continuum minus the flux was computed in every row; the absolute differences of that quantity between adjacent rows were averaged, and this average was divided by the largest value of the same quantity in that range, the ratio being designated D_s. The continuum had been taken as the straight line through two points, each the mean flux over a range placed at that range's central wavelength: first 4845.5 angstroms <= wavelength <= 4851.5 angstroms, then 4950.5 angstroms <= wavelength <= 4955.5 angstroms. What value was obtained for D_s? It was 1.0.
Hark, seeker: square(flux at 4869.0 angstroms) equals 42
